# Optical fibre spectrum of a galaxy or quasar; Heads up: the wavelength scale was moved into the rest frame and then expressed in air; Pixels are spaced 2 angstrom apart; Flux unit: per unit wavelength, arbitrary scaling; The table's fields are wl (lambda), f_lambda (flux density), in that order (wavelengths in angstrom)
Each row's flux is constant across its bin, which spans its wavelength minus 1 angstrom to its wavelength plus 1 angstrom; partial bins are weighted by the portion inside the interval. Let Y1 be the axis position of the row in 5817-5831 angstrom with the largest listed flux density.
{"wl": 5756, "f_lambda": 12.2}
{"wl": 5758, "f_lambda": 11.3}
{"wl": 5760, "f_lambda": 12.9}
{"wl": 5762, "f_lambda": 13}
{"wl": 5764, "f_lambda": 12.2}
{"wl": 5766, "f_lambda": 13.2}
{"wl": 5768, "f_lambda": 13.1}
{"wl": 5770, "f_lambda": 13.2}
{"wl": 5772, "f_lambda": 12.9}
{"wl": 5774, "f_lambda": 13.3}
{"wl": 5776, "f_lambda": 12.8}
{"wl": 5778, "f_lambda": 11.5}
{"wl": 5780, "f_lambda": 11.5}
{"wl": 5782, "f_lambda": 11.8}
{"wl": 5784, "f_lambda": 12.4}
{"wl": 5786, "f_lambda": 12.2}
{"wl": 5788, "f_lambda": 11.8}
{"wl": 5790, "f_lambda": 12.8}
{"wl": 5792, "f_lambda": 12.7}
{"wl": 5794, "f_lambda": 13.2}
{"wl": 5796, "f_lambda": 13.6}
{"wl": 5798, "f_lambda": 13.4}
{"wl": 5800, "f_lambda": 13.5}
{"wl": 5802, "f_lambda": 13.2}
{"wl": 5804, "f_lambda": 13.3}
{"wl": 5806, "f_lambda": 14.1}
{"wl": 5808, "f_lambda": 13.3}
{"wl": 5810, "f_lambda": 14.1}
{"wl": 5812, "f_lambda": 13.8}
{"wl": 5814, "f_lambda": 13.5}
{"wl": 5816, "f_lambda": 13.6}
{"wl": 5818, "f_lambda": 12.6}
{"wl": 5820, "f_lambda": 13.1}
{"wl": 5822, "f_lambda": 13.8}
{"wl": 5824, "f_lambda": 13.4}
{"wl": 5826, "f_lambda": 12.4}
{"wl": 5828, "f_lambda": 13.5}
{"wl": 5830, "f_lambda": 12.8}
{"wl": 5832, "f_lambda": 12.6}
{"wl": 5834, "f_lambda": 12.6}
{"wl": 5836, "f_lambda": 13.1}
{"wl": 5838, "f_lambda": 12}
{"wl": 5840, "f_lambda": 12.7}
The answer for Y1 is 5822 angstrom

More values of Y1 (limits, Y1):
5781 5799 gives 5796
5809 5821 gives 5810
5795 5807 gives 5806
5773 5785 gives 5774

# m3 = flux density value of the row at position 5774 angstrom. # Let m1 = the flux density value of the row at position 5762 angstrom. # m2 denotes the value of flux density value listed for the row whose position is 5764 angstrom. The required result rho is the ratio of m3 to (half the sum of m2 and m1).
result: 1.06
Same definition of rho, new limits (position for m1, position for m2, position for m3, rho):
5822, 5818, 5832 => 0.95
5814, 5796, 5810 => 1.04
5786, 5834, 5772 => 1.04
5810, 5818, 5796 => 1.02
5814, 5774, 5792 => 0.95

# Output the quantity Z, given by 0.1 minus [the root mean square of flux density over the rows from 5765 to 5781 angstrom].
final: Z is -12.6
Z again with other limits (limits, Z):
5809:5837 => -13.1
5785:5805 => -12.9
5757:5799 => -12.5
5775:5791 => -12.0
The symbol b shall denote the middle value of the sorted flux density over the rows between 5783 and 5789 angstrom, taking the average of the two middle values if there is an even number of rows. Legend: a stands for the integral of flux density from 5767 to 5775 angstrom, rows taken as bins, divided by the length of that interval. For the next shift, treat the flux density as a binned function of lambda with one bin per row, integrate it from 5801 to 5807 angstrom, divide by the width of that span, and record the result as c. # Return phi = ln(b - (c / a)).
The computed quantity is 2.41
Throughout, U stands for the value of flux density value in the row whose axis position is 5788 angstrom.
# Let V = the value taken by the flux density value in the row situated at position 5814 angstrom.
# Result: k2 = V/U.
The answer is 1.14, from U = 11.8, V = 13.5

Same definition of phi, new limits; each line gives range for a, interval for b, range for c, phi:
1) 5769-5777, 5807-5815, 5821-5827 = 2.54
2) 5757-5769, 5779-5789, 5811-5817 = 2.37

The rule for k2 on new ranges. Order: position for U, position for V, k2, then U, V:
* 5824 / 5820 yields 0.98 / 13.4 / 13.1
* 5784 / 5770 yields 1.06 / 12.4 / 13.2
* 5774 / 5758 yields 0.85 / 13.3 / 11.3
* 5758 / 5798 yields 1.19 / 11.3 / 13.4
